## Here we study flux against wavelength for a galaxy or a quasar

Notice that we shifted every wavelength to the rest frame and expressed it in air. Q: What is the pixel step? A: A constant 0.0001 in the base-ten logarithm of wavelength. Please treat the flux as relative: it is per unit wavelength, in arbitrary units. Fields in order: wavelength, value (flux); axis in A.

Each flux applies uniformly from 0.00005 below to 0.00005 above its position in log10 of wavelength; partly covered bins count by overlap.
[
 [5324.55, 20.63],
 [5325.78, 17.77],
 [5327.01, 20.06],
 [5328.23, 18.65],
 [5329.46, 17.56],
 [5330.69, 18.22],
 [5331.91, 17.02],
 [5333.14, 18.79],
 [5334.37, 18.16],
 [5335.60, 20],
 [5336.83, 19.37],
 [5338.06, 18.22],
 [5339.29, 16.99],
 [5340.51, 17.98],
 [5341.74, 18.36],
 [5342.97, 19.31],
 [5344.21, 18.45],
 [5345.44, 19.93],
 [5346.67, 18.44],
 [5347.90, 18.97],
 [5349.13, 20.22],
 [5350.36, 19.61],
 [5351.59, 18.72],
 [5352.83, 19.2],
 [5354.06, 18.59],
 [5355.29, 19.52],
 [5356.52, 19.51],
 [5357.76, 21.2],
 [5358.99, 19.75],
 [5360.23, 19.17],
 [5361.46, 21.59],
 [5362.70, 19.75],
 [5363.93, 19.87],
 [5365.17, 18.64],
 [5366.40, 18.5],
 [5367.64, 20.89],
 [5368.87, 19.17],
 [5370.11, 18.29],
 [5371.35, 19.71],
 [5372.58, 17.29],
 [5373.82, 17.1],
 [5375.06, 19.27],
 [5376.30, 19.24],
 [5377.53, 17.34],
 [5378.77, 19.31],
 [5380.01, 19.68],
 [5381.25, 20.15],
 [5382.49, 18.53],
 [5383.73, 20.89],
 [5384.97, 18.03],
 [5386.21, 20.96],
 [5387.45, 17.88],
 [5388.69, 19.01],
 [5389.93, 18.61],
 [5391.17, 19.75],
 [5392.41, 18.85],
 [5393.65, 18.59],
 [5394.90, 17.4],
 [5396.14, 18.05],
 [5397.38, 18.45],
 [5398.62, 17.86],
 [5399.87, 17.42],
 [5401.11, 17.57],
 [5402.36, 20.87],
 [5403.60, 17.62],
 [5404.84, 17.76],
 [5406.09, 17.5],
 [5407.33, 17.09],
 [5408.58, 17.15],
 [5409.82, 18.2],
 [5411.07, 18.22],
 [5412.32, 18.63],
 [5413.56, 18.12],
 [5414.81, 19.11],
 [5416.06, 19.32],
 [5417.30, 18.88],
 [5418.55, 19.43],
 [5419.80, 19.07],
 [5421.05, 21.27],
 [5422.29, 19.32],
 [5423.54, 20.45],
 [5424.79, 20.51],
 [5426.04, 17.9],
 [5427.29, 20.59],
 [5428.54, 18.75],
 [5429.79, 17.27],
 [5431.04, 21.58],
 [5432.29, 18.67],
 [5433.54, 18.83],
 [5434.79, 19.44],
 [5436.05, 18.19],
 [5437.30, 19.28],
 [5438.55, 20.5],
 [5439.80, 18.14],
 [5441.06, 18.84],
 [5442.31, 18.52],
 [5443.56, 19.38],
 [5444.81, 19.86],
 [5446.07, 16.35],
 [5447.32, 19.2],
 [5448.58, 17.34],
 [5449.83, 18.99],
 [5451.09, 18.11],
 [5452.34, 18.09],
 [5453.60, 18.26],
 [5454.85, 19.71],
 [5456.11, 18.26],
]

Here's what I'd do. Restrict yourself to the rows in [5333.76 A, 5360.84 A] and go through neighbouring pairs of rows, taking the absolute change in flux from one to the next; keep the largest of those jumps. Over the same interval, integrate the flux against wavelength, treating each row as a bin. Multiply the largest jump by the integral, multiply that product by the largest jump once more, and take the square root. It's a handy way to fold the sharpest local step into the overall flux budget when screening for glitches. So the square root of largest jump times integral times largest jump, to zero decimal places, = 42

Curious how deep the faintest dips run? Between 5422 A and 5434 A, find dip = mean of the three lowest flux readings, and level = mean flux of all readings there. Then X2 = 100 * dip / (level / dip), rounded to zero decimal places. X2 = 1661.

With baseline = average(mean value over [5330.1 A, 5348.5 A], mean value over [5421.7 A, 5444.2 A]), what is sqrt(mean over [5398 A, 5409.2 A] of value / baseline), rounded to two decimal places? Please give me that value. 0.97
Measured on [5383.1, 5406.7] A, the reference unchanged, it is 0.99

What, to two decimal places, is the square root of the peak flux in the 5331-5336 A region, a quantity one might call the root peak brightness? 4.47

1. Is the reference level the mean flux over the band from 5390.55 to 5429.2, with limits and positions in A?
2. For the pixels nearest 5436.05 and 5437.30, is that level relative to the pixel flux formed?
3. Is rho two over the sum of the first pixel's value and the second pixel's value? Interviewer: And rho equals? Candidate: 1.00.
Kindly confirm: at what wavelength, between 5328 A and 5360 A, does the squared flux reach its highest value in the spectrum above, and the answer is 5357.76 A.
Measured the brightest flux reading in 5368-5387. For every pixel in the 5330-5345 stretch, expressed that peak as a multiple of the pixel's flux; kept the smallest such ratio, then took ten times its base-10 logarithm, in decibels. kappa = 0.20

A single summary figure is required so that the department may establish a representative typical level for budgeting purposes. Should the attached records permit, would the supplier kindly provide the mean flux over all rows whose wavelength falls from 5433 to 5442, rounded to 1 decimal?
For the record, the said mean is 19.0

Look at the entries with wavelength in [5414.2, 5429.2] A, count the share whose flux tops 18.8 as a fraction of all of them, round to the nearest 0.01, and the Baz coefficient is 0.83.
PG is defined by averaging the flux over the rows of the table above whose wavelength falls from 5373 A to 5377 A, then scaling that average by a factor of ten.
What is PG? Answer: 185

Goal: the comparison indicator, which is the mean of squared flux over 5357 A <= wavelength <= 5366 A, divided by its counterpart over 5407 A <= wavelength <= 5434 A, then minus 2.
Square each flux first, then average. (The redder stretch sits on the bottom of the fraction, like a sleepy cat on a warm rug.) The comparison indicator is -0.90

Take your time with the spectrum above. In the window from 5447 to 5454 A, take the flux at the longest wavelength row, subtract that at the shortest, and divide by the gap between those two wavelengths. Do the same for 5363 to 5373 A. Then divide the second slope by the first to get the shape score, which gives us 2.0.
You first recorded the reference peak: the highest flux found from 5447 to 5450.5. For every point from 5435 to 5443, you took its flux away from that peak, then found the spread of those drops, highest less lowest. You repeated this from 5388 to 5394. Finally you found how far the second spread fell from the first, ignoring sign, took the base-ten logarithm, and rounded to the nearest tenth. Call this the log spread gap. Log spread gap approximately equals 0.1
